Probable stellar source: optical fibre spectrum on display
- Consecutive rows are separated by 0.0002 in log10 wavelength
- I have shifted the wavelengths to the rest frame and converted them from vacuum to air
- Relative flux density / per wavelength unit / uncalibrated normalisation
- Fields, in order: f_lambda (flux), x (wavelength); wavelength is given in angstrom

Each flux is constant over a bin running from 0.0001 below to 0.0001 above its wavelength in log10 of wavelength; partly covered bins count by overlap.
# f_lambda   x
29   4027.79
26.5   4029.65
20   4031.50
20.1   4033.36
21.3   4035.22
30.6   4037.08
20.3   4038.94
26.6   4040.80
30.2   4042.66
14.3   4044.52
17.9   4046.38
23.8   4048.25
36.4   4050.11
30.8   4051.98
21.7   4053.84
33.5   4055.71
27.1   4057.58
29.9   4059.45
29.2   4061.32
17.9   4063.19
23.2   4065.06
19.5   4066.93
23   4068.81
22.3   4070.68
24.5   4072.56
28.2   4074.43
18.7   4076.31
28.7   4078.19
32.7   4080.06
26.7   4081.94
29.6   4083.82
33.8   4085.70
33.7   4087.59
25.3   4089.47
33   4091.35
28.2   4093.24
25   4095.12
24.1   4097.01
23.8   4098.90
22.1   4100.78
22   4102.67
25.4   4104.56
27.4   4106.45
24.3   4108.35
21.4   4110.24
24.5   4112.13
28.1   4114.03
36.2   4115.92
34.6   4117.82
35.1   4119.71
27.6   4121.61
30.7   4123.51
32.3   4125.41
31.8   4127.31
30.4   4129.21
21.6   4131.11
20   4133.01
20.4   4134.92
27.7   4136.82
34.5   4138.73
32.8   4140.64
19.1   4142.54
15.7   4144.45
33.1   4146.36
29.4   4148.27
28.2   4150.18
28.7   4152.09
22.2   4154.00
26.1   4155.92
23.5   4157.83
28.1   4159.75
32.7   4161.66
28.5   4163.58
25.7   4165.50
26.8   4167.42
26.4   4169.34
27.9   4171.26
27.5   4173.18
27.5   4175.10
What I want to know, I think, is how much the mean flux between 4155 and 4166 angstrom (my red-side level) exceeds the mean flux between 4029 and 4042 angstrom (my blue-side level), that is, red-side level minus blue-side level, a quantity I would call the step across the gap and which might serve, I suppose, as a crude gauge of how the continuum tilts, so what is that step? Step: 3.8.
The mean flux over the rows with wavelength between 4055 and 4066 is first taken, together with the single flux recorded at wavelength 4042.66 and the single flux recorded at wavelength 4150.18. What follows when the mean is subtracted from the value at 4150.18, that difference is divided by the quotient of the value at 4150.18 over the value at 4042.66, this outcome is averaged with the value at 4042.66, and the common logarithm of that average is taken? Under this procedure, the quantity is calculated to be 1.20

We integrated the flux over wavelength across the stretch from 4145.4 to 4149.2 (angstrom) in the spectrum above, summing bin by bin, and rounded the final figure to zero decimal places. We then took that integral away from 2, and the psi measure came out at -117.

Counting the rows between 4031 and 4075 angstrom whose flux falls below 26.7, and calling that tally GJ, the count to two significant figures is 15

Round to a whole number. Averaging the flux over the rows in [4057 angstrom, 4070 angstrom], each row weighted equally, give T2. 24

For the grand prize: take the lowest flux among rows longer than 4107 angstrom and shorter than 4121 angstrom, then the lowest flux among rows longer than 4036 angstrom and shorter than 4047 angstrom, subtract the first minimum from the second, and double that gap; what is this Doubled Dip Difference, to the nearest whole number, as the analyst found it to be -14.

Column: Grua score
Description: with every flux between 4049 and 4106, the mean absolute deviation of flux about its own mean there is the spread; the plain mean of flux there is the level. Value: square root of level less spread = 4.75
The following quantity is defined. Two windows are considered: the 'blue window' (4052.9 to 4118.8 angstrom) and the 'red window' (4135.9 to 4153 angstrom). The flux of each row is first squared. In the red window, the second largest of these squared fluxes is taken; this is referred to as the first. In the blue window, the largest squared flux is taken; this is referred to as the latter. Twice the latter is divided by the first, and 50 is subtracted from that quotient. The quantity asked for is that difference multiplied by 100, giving -4761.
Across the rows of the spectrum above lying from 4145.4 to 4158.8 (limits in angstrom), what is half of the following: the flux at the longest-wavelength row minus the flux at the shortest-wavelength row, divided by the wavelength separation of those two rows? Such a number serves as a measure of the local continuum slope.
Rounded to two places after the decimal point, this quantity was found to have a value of -0.42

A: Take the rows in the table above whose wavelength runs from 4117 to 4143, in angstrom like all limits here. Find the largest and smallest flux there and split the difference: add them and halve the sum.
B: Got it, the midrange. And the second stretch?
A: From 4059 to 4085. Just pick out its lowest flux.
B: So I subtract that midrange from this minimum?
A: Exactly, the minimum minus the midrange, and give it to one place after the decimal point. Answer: -9.2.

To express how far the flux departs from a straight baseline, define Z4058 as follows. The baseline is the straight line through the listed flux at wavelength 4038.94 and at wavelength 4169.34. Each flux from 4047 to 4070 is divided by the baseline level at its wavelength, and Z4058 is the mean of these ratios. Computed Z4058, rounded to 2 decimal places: 1.24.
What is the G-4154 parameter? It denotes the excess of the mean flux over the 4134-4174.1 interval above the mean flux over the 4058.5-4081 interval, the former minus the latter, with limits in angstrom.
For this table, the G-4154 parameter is 2.1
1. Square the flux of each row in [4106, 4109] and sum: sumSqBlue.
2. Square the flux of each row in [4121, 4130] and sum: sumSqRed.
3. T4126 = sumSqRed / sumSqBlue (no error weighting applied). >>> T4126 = 3.49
